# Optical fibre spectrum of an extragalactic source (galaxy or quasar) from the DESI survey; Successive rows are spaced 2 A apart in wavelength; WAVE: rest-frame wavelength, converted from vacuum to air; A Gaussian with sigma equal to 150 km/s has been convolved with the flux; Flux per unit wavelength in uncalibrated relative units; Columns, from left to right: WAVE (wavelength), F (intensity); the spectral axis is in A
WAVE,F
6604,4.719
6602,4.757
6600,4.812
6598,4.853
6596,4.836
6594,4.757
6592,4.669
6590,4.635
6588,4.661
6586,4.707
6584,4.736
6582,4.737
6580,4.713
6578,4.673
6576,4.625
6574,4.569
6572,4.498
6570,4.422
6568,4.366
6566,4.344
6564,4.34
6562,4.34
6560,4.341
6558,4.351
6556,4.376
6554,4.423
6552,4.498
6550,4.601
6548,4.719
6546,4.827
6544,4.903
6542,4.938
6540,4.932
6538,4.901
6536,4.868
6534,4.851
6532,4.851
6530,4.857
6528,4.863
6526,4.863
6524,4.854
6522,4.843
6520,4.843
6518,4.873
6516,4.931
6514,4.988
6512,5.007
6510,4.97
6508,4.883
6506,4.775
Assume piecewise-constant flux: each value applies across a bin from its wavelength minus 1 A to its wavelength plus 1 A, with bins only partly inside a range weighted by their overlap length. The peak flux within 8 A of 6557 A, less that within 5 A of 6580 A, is -0.1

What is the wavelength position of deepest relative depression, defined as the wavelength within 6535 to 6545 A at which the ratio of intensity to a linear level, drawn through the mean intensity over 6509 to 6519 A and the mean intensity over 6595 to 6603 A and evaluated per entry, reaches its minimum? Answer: 6536 A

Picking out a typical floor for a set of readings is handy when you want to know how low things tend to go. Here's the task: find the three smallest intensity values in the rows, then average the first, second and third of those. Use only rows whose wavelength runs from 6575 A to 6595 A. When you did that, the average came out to 4.64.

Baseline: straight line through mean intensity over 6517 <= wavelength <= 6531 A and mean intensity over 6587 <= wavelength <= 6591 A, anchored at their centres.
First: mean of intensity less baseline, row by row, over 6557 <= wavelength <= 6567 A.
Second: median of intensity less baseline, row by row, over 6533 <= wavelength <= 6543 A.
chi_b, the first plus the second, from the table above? -0.30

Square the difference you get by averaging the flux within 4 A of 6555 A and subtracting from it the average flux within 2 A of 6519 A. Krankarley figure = 0.20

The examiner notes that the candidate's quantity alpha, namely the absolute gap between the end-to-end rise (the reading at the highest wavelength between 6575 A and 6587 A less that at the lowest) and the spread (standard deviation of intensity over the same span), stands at 0.04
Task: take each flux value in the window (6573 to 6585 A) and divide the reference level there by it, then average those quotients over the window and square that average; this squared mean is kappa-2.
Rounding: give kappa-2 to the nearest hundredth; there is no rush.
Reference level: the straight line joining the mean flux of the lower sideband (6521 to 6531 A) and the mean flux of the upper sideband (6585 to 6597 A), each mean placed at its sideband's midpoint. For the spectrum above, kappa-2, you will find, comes 1.03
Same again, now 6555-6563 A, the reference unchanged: 1.21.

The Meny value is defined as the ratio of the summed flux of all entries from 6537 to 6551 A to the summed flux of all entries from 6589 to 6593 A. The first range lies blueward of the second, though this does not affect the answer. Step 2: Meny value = 3.64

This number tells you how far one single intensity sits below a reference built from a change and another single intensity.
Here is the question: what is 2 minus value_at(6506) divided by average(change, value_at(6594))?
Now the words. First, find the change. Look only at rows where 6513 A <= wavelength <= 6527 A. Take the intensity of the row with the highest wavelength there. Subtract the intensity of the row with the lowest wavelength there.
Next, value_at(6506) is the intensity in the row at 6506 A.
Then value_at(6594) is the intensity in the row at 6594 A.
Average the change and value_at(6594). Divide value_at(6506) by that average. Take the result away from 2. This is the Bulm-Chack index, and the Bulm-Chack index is -0.06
